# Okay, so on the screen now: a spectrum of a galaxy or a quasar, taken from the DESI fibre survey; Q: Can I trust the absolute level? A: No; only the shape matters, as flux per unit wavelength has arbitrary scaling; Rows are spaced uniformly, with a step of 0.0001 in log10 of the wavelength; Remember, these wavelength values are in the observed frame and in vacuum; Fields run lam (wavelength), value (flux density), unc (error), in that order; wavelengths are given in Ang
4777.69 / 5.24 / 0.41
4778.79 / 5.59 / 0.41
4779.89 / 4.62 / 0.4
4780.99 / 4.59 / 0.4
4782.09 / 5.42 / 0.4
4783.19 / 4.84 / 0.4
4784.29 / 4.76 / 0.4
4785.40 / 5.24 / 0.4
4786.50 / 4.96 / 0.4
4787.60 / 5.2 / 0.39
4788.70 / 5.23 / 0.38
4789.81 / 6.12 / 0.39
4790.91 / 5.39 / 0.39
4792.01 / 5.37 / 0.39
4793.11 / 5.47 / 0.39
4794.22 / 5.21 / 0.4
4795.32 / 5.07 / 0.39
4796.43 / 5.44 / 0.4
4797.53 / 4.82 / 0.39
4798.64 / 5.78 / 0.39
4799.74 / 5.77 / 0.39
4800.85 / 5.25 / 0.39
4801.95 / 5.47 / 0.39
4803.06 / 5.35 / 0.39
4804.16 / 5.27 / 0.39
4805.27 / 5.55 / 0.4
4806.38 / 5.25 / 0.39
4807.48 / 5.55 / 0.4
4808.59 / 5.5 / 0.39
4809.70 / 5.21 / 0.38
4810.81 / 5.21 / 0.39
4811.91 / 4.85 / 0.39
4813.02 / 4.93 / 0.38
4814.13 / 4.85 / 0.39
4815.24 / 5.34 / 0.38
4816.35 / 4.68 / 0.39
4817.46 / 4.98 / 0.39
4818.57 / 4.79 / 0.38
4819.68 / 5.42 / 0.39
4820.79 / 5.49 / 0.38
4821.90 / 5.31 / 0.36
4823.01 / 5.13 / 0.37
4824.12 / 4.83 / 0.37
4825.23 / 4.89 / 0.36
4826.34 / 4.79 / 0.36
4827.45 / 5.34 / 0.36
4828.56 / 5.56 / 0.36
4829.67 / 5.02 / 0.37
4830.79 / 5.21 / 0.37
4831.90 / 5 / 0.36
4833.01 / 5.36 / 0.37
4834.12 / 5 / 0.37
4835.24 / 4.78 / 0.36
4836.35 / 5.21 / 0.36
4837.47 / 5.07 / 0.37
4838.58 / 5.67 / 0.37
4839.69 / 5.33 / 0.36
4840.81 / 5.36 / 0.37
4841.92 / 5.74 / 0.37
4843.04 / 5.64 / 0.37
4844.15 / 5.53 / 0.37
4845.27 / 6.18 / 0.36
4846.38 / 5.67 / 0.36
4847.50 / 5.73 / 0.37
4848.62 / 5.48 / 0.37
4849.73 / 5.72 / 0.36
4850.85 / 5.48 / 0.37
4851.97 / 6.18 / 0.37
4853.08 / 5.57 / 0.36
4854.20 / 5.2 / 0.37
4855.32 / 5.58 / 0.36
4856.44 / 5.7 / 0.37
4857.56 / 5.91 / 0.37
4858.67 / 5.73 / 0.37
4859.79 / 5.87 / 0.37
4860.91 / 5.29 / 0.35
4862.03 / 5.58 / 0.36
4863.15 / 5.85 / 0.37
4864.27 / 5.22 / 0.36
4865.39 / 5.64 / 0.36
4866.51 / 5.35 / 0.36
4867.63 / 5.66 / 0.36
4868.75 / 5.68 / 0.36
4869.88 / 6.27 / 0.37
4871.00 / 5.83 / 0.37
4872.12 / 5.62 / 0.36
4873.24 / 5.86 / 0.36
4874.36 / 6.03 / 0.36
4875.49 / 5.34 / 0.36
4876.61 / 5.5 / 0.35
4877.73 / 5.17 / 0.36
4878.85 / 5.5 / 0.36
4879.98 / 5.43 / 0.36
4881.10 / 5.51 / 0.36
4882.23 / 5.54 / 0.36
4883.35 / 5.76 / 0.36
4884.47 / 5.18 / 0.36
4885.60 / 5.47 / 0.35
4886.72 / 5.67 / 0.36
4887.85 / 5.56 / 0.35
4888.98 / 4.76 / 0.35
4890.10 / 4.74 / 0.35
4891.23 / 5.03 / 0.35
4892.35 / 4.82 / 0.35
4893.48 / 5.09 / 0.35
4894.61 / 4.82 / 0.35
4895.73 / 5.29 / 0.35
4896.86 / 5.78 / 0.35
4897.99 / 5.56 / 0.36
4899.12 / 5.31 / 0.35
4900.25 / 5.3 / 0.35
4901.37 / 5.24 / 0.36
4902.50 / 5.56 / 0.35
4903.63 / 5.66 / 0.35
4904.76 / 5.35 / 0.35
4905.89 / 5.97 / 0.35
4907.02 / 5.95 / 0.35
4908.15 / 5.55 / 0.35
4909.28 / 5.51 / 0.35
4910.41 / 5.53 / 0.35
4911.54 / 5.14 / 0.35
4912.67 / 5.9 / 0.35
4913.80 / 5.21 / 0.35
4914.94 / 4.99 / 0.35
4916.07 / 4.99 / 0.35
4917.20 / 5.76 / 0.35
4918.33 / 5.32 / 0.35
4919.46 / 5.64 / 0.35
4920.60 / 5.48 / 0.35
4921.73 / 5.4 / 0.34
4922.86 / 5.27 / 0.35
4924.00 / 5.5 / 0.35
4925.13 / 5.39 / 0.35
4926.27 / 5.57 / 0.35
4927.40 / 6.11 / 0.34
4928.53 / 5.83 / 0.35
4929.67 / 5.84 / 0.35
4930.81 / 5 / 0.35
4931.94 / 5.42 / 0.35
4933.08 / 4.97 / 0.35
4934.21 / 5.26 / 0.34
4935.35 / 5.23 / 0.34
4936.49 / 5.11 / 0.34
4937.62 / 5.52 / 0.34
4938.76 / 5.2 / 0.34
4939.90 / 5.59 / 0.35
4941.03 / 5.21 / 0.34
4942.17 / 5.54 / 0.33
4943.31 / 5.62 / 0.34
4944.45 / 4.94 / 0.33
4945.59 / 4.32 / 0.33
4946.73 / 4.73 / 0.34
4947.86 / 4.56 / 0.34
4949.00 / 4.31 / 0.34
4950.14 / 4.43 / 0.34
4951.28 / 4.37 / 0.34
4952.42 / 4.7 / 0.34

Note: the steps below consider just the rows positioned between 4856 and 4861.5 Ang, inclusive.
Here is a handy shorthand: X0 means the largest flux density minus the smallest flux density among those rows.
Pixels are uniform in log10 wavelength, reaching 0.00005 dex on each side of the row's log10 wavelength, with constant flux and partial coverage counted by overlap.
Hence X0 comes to 0.62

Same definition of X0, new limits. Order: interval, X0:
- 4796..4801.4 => 0.96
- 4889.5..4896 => 0.55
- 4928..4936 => 0.87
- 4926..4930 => 0.54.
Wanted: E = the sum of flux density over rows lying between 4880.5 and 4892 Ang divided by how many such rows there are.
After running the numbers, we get 5.32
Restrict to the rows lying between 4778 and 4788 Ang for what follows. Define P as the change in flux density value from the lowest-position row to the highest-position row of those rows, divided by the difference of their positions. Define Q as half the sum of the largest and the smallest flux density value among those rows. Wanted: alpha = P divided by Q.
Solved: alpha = -0.009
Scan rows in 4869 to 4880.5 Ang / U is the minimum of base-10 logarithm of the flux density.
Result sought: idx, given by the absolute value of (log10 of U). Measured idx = 0.147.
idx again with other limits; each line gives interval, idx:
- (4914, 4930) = 0.156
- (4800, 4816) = 0.164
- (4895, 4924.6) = 0.156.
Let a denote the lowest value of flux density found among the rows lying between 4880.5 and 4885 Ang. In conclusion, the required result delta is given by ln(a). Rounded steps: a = 5.18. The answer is 1.64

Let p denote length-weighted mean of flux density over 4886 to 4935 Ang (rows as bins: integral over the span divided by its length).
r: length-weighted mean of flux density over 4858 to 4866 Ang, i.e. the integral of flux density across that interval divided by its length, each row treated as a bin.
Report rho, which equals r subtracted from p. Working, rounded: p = 5.40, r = 5.60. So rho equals -0.2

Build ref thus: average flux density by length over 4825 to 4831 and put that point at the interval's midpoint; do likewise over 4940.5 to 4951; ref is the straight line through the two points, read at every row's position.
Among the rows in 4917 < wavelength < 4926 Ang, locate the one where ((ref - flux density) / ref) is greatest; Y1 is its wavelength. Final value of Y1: 4922.86 Ang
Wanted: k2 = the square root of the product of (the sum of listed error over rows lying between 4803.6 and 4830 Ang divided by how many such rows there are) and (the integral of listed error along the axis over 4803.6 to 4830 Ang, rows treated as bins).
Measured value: 1.95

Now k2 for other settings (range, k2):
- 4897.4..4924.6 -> 1.83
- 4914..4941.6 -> 1.82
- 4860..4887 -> 1.87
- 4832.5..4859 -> 1.89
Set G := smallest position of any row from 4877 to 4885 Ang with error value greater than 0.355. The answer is 4877.73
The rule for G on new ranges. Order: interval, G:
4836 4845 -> 4836.35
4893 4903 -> 4897.99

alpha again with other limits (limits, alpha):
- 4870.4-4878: -0.018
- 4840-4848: 0.010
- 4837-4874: 0.004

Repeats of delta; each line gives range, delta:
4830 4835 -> 1.61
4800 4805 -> 1.66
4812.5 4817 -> 1.54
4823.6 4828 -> 1.57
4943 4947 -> 1.46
